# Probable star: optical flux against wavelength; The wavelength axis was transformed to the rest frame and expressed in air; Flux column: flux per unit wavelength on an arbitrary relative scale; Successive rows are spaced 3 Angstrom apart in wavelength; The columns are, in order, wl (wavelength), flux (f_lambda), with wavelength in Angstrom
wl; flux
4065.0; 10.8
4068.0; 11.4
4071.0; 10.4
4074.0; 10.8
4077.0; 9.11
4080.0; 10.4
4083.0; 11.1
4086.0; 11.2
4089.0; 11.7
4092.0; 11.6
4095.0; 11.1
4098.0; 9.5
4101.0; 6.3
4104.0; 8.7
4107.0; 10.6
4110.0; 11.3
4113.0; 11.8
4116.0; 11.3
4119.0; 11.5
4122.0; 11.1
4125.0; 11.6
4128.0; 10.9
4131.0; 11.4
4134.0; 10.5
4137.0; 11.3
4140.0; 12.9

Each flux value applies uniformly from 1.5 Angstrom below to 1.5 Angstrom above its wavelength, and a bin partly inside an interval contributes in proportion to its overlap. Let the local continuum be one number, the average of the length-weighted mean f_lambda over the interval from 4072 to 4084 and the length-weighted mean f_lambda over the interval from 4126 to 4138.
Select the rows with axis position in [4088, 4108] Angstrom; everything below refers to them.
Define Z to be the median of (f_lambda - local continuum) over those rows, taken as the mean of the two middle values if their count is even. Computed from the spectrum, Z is -0.1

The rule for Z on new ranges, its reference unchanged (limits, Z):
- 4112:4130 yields 0.7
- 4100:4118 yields 0.3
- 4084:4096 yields 0.7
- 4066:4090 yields 0.3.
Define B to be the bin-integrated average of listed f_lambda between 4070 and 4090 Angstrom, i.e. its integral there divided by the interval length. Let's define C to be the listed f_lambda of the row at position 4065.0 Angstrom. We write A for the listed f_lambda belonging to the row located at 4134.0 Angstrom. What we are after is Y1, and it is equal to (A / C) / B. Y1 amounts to 0.091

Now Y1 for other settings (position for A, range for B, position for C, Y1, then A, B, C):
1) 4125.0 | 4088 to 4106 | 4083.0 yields 0.107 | 11.6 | 9.8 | 11.1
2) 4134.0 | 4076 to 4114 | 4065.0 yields 0.094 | 10.5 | 10.3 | 10.8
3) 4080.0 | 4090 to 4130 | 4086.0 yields 0.088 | 10.4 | 10.6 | 11.2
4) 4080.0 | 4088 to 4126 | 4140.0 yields 0.076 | 10.4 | 10.6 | 12.9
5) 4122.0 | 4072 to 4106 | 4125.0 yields 0.094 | 11.1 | 10.1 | 11.6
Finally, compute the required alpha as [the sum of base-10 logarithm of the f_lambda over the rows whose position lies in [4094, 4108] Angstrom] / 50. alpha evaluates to 0.096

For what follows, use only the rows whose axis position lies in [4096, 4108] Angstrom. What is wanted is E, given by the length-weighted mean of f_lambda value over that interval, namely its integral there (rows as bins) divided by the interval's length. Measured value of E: 8.8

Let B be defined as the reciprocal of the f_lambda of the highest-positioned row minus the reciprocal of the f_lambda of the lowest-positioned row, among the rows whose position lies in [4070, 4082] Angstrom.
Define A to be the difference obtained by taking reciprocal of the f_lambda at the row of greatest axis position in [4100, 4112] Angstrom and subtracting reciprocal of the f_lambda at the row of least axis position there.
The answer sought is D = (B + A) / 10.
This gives -0.007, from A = -0.07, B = 0.0000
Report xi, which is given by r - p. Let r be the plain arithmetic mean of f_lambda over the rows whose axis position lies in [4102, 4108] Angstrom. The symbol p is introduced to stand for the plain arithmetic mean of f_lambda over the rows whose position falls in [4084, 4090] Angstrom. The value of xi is -1.8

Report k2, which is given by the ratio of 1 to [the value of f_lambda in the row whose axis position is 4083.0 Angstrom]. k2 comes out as 0.090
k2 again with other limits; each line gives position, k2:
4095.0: 0.090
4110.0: 0.088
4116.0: 0.088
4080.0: 0.096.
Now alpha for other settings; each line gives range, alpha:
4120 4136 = 0.105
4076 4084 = 0.060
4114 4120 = 0.042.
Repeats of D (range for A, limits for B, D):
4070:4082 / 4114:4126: 0.000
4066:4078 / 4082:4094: 0.002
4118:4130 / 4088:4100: 0.002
